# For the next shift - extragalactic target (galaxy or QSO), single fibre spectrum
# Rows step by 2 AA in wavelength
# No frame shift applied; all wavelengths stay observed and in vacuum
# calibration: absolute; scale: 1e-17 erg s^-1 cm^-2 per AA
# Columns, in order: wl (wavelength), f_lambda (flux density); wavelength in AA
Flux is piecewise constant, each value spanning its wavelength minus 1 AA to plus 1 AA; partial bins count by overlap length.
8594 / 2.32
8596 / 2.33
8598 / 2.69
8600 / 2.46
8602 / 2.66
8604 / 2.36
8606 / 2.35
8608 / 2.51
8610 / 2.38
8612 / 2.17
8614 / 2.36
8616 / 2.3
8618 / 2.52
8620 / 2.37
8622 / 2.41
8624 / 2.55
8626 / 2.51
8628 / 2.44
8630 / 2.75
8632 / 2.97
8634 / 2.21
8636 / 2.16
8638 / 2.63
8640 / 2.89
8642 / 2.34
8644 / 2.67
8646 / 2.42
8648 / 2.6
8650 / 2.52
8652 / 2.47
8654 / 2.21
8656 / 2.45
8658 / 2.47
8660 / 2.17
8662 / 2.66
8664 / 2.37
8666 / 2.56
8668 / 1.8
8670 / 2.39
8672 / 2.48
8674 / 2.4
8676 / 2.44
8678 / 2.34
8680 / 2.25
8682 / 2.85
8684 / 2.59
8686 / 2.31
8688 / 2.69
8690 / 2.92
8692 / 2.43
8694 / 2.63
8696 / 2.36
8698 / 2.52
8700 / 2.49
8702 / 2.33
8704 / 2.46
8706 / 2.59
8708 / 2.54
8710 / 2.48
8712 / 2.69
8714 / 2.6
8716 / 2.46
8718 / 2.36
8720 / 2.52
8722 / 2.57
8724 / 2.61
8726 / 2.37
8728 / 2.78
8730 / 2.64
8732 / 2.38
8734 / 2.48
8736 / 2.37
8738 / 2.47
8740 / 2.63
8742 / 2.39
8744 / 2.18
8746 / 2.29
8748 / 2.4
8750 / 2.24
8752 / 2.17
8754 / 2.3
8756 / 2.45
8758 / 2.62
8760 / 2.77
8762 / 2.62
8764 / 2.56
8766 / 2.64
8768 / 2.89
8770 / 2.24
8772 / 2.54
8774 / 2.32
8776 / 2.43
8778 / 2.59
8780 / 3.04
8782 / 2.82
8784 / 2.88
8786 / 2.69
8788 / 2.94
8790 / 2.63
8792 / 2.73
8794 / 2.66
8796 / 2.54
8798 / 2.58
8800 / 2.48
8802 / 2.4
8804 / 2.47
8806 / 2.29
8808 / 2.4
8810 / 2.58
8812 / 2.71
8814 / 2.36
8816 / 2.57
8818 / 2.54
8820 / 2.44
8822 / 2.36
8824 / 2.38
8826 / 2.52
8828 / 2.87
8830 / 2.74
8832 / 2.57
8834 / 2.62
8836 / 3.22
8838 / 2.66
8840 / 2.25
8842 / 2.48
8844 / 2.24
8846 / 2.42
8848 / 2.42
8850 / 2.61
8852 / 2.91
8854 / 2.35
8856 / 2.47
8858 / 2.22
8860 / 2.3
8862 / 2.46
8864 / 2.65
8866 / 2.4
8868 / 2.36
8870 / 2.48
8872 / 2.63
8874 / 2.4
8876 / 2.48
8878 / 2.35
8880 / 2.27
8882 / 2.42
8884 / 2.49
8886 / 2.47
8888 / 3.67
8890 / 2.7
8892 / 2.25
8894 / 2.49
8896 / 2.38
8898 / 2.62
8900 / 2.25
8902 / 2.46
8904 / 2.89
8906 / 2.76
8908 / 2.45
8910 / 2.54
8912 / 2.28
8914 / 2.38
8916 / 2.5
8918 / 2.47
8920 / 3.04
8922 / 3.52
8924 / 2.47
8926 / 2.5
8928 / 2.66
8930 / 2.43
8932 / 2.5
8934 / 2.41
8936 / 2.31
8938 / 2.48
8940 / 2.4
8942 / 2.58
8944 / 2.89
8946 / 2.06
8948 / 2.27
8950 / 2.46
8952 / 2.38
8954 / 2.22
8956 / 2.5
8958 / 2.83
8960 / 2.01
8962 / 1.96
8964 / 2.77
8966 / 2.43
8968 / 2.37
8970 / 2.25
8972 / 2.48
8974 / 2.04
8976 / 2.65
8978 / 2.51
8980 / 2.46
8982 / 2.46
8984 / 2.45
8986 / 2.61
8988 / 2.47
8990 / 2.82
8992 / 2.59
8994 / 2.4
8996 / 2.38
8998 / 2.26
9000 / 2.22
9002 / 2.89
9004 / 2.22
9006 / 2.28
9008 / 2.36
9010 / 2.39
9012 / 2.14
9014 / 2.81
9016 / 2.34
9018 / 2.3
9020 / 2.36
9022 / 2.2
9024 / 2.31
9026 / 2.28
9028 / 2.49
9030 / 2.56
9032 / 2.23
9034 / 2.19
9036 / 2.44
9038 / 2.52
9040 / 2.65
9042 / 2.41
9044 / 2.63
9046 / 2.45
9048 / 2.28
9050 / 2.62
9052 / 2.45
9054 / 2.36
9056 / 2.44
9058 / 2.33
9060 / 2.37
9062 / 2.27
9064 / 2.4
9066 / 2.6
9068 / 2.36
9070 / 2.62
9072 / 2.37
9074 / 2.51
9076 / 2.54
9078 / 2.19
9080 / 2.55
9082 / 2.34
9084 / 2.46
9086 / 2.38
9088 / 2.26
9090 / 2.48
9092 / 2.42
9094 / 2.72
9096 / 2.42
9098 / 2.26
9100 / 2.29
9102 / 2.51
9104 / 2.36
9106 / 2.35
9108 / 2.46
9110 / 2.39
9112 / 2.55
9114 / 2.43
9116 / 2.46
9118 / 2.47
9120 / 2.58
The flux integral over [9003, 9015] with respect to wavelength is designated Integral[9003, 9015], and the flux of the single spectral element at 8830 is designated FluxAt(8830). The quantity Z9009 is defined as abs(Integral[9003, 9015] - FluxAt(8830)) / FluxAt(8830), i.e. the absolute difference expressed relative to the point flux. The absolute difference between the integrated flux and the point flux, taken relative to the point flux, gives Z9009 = 9.4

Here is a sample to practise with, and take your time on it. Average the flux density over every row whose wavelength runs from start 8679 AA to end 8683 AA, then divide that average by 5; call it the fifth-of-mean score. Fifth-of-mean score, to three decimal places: 0.510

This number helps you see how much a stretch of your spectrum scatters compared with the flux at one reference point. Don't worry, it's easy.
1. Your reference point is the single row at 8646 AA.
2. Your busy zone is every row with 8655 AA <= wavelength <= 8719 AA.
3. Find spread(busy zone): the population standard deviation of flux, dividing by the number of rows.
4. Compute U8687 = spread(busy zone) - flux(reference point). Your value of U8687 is -2.22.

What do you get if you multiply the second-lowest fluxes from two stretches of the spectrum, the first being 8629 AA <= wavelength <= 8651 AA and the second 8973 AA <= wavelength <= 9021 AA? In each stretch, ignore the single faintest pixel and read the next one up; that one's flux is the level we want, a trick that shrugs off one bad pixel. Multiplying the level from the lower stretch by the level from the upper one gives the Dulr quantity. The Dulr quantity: 4.7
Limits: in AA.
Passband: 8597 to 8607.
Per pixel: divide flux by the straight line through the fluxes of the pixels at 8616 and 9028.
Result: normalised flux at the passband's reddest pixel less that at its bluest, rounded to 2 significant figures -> -0.15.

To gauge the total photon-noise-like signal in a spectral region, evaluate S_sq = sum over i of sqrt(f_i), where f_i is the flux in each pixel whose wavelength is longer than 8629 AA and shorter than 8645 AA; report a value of 12.8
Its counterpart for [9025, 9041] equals 12.4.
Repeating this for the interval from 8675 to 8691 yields 12.8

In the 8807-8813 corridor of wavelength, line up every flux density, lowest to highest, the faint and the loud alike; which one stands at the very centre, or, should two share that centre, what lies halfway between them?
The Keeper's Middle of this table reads 2.58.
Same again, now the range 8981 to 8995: 2.47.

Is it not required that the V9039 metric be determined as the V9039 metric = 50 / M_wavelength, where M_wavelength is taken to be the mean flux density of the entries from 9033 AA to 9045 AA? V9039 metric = 20.2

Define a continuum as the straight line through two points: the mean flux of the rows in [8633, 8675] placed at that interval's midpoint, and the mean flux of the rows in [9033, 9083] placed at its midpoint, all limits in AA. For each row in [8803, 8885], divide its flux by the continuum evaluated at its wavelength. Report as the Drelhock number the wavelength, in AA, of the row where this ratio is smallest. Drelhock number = 8858 AA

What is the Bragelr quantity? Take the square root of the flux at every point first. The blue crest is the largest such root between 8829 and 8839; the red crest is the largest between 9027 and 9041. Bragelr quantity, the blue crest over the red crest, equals 1.10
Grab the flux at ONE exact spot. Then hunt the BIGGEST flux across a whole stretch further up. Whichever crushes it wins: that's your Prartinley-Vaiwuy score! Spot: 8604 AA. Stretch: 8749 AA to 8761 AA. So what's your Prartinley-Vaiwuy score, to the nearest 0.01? 2.77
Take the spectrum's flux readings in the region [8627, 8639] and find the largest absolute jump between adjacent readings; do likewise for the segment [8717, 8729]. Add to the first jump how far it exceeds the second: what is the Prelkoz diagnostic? 1.1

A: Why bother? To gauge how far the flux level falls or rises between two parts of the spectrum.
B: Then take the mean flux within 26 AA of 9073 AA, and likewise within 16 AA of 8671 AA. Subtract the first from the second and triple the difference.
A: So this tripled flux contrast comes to 0.0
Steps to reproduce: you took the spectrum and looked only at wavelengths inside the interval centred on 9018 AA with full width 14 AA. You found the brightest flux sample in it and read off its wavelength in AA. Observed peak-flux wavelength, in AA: 9014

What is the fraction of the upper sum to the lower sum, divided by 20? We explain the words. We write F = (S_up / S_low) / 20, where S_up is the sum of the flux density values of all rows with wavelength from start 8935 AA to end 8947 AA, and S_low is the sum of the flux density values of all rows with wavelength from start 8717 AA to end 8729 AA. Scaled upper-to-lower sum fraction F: 0.0484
